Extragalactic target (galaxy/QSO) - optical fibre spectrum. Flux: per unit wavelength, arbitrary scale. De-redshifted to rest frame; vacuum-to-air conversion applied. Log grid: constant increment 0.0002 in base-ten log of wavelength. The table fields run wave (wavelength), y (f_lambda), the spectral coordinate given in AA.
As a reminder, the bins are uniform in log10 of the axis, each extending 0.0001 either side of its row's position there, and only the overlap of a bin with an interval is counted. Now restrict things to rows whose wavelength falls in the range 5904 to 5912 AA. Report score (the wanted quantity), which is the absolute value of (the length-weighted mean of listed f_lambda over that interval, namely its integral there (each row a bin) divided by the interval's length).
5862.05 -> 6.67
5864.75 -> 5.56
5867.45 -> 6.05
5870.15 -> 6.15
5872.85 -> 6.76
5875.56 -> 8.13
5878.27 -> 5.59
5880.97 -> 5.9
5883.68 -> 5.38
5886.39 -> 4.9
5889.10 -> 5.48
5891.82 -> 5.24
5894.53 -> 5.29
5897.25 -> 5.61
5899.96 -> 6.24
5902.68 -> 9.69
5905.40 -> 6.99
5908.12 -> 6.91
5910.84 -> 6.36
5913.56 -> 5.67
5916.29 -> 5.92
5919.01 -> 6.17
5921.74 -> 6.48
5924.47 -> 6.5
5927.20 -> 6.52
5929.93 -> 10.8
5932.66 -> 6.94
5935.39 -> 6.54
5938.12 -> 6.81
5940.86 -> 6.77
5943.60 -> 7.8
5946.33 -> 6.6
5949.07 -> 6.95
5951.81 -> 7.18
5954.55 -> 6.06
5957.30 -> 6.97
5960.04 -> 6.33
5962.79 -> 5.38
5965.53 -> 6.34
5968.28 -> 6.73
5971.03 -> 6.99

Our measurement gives 6.78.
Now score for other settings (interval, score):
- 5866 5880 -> 6.52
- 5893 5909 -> 6.77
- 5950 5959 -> 6.73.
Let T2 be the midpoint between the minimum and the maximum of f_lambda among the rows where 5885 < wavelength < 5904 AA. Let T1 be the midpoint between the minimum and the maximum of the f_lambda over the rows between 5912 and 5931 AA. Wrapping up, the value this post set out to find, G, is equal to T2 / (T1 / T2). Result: 6.5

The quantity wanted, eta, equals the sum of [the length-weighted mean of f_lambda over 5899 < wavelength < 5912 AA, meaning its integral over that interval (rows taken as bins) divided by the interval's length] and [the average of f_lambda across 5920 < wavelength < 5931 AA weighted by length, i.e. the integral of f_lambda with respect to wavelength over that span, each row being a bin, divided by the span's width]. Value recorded 14.7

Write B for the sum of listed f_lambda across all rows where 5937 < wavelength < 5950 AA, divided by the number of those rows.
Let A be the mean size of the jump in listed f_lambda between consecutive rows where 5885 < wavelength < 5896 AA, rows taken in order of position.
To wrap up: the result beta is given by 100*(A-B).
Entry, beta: -670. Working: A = 0.3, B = 7.0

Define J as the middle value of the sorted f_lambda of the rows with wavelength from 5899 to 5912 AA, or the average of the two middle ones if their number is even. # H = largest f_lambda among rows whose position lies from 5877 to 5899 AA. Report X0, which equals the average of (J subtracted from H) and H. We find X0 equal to 2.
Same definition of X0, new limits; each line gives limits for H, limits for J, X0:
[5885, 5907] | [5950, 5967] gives 7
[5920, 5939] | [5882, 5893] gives 8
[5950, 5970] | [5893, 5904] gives 4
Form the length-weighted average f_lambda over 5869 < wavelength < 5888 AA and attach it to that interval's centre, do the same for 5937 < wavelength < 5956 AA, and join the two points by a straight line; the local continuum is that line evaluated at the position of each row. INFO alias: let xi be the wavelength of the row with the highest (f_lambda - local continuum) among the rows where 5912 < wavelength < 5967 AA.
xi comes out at 5929.93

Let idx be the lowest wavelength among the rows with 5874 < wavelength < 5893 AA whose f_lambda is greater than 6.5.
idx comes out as 5875.56 AA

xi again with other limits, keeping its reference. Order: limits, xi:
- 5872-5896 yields 5875.56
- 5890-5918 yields 5902.68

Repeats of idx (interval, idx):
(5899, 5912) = 5902.68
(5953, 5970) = 5957.30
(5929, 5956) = 5929.93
